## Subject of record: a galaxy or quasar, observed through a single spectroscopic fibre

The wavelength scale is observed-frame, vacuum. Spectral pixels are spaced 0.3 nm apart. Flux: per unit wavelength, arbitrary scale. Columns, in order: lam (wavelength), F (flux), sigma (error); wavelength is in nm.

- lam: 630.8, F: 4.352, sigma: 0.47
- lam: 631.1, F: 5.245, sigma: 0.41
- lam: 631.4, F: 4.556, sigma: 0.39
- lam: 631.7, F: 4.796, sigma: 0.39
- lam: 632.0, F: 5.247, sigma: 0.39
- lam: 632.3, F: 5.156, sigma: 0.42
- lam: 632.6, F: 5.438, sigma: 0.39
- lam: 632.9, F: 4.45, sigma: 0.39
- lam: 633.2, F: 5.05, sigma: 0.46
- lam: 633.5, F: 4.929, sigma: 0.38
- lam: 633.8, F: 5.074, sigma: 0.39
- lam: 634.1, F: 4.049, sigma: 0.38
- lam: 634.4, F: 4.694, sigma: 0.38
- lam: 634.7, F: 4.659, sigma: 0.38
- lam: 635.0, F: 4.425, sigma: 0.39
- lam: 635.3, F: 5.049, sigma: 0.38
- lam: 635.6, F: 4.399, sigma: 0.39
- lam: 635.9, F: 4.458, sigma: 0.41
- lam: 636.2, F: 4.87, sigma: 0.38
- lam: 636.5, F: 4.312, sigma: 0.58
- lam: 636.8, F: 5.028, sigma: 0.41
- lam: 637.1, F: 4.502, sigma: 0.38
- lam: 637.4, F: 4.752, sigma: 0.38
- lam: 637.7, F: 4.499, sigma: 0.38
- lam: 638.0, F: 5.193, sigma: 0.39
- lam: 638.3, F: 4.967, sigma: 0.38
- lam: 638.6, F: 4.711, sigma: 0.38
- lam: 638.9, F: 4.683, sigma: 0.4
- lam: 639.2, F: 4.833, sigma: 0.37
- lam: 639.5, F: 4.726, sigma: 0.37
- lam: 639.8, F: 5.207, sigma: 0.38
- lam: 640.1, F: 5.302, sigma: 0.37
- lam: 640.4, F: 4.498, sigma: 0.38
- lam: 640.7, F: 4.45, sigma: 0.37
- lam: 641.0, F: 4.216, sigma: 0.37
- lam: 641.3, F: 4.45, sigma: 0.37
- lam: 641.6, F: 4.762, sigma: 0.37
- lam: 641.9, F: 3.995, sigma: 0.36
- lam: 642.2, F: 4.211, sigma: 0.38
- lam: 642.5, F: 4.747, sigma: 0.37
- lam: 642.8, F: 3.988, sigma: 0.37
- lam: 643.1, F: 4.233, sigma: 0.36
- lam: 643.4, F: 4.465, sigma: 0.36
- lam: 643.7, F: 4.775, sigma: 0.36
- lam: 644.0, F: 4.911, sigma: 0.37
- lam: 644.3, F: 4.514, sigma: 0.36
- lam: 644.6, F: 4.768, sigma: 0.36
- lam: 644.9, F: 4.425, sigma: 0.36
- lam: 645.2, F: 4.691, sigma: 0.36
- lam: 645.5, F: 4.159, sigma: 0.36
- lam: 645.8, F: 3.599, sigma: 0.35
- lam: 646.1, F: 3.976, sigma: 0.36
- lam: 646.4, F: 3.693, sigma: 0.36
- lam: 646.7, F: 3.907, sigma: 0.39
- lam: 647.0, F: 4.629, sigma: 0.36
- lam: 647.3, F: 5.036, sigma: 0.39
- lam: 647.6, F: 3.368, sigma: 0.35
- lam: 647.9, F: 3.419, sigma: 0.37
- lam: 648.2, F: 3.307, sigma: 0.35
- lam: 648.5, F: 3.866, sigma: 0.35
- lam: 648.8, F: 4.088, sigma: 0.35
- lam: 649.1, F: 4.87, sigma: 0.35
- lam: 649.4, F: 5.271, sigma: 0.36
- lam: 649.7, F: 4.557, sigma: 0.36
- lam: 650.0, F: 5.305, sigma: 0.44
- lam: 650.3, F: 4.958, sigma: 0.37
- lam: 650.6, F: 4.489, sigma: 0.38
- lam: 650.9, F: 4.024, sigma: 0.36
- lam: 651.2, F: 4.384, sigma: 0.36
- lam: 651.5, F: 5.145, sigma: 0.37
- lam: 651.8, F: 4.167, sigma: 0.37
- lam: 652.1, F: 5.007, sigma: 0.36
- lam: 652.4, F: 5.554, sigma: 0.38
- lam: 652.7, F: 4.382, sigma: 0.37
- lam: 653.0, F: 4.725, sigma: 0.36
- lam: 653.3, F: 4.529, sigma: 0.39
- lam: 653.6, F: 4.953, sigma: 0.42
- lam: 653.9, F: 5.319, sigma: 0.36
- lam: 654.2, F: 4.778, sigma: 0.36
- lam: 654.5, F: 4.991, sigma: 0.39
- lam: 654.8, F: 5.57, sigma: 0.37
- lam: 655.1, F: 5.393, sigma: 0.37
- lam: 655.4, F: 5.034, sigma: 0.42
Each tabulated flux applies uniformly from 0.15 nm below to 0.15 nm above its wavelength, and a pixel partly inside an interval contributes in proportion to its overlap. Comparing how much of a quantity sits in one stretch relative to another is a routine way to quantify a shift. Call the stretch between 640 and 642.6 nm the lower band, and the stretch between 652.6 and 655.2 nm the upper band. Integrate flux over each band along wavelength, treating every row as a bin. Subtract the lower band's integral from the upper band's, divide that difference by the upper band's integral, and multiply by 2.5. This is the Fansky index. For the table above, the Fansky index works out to 0.2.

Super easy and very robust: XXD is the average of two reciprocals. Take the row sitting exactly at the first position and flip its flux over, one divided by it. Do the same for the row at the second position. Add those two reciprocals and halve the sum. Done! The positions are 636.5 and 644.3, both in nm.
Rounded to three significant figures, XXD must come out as 0.227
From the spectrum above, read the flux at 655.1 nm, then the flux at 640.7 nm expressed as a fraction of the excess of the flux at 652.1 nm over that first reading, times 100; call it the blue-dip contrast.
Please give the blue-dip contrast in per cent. -1153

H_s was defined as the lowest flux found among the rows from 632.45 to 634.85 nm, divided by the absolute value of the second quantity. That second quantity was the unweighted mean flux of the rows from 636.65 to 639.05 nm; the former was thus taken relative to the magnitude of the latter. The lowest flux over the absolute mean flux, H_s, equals 0.84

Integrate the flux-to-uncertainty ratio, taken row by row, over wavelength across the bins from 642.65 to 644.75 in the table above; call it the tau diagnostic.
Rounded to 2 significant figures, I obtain 26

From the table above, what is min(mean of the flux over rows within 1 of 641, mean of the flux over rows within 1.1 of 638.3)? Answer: 4.52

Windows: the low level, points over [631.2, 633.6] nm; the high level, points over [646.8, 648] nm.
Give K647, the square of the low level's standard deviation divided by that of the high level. 0.2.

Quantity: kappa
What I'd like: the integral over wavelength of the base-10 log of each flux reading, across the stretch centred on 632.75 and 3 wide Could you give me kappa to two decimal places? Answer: 2.06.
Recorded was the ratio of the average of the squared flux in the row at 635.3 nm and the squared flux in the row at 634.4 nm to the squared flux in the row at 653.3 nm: 1.16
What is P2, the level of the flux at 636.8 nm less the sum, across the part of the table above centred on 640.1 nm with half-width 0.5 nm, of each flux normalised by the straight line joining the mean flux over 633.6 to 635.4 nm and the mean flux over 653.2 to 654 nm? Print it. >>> 1.9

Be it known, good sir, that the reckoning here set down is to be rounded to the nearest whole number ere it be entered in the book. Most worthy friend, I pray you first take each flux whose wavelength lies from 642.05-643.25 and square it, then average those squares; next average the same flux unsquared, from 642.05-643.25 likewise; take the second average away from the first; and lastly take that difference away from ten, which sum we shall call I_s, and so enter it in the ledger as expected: -4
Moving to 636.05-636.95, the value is -8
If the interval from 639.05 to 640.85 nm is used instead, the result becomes -9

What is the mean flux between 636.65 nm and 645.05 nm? 4.64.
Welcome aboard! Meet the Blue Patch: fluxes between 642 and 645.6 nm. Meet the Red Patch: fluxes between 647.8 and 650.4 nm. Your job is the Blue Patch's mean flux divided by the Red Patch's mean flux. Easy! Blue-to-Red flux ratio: 1.02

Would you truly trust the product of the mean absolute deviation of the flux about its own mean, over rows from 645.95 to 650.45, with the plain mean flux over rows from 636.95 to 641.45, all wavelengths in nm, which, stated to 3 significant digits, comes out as 2.93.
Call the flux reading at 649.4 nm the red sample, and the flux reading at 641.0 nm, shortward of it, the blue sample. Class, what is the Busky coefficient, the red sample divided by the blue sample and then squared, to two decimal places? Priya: 1.56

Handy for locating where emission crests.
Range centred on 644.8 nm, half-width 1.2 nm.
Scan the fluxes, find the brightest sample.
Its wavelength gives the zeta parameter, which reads 644.0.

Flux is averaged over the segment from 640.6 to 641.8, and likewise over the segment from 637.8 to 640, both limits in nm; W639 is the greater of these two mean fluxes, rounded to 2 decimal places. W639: 4.90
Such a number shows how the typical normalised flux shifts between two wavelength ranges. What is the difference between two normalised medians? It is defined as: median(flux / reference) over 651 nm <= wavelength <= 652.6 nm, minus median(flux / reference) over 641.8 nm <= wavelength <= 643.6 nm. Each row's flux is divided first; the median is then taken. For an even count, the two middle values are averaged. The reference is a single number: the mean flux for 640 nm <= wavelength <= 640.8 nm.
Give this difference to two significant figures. 0.17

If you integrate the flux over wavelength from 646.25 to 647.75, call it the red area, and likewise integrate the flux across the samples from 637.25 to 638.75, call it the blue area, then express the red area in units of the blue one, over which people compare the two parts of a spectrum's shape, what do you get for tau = 0.86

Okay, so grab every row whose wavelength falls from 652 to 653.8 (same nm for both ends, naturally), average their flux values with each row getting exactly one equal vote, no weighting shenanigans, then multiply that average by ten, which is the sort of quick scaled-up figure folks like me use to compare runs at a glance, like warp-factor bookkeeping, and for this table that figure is 49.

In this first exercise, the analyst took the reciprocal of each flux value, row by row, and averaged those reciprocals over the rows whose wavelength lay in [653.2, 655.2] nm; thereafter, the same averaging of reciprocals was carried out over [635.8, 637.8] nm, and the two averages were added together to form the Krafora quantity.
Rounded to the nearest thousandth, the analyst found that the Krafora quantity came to 0.414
